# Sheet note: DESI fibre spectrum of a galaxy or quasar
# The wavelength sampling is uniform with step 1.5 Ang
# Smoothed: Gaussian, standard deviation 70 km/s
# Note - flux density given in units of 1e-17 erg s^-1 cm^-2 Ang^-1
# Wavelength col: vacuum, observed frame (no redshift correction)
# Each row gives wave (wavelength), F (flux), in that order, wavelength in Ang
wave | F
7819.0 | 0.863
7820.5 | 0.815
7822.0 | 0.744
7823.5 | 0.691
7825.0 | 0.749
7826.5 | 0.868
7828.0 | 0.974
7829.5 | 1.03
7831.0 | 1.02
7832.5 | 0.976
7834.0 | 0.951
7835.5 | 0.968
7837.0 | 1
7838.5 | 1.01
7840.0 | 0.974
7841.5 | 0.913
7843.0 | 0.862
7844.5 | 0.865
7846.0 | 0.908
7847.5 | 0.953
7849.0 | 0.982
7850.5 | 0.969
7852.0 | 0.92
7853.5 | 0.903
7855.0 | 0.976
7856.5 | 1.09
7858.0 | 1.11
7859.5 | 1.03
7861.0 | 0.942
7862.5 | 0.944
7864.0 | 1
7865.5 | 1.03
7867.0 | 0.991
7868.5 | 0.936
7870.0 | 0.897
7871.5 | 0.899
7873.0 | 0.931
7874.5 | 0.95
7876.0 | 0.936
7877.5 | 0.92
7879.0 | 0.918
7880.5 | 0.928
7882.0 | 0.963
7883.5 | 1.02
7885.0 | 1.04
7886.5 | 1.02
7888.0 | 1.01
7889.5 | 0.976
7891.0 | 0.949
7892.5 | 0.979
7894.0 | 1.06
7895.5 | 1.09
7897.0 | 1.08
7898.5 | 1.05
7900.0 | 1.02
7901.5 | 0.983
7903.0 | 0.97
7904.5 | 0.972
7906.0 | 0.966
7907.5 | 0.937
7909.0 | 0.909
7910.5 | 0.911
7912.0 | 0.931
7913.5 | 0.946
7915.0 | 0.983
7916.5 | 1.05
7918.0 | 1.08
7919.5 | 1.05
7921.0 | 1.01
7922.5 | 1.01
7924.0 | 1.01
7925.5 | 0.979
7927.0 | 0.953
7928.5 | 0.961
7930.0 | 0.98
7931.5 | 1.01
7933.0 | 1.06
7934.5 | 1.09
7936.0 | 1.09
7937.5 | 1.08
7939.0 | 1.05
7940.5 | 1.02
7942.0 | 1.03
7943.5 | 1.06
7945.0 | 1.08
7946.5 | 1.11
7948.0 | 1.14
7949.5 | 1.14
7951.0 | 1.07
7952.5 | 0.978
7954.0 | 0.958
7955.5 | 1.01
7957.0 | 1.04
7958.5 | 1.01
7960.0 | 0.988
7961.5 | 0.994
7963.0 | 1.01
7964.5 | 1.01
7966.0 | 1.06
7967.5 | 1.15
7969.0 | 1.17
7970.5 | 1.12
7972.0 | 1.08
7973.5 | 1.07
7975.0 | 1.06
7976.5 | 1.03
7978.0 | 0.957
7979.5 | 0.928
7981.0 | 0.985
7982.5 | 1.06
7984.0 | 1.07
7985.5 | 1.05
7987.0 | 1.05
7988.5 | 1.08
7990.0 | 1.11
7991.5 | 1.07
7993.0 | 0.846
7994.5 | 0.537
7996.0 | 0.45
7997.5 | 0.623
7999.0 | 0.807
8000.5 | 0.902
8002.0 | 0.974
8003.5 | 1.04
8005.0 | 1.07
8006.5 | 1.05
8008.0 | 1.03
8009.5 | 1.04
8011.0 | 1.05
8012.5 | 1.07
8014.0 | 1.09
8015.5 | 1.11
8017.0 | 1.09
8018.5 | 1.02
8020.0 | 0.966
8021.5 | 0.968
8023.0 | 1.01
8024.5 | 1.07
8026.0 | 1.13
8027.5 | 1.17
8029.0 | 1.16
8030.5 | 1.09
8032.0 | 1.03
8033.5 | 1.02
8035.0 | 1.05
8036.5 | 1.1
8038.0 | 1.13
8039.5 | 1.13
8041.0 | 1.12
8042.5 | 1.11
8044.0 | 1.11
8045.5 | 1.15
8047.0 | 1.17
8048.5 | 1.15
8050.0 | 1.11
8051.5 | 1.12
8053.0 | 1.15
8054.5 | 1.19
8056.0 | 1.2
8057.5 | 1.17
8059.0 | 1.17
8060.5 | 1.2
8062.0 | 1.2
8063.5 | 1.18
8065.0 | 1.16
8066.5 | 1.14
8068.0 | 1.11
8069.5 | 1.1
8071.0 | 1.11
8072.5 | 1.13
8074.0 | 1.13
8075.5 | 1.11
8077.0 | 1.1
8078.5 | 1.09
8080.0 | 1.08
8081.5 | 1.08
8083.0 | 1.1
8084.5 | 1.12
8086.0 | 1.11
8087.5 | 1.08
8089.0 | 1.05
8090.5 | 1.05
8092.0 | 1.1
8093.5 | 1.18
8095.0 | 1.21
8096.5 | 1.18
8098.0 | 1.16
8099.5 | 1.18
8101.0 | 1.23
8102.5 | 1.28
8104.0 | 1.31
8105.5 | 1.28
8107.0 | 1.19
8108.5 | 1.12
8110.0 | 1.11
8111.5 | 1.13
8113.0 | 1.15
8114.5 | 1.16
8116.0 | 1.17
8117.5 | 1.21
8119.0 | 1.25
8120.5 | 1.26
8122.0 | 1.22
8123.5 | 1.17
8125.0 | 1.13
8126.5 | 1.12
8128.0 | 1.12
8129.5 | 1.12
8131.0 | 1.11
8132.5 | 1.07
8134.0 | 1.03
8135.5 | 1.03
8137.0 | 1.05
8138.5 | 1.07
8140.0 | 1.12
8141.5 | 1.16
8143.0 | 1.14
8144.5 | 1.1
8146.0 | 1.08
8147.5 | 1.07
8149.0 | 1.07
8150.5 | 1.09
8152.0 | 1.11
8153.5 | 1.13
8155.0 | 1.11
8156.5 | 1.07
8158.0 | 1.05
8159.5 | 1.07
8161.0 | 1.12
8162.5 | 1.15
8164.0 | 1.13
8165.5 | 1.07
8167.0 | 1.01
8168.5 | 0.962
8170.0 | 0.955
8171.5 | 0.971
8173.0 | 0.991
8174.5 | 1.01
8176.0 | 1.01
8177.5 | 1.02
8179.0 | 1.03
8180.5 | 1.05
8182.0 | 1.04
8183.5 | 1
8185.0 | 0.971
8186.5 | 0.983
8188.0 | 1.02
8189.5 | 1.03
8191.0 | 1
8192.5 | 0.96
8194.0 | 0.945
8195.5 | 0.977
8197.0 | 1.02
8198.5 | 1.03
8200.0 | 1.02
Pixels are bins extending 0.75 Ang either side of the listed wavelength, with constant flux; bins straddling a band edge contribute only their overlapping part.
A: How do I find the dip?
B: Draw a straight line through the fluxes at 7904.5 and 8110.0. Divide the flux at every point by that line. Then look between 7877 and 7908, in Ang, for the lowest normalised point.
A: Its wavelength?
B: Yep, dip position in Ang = 7879.0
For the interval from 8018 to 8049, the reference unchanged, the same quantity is 8020.0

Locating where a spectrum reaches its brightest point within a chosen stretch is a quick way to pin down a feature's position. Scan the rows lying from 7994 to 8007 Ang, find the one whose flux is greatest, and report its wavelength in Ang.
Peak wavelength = 8005.0 Ang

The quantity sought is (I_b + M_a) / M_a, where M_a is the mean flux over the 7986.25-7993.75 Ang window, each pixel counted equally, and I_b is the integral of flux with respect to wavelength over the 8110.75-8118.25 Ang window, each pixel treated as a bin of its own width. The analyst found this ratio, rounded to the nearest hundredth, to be 9.47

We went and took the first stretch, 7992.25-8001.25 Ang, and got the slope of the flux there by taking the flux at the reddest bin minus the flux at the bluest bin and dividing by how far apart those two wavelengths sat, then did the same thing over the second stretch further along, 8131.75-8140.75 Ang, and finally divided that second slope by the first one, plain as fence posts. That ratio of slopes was 0.89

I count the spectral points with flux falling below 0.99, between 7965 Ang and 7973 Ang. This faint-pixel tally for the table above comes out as 0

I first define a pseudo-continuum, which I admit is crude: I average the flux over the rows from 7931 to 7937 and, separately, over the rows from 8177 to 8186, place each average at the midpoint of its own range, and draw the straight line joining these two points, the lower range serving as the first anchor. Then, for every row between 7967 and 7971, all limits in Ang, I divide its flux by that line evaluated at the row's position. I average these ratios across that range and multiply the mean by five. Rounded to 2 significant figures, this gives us 5.4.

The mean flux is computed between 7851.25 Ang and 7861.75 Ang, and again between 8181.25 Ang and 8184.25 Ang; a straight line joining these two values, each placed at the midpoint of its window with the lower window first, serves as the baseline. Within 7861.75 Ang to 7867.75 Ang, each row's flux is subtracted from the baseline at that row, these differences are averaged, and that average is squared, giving 0.000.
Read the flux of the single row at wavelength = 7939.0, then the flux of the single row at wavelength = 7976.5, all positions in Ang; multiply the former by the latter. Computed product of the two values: 1.08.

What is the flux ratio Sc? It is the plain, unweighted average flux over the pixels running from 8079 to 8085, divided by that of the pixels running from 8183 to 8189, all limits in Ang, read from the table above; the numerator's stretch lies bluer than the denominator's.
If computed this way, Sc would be 1.10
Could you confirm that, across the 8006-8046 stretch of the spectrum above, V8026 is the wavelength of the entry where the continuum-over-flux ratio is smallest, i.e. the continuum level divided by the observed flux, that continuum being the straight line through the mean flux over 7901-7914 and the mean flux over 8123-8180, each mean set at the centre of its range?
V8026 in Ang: 8027.5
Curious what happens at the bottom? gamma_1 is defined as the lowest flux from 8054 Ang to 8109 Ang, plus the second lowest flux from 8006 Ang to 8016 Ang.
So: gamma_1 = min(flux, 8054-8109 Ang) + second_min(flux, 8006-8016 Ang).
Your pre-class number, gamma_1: 2.09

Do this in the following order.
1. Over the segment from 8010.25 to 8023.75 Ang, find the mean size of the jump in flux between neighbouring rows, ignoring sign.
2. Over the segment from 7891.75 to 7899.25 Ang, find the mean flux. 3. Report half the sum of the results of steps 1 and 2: 0.541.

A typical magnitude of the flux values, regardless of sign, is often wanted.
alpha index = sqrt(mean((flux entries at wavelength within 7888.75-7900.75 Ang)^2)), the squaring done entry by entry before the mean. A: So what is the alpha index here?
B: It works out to 1.03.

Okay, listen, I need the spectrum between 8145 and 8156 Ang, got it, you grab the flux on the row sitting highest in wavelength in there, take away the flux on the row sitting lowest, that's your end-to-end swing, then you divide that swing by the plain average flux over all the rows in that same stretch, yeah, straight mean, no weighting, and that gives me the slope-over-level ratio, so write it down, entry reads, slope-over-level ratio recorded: 0.03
